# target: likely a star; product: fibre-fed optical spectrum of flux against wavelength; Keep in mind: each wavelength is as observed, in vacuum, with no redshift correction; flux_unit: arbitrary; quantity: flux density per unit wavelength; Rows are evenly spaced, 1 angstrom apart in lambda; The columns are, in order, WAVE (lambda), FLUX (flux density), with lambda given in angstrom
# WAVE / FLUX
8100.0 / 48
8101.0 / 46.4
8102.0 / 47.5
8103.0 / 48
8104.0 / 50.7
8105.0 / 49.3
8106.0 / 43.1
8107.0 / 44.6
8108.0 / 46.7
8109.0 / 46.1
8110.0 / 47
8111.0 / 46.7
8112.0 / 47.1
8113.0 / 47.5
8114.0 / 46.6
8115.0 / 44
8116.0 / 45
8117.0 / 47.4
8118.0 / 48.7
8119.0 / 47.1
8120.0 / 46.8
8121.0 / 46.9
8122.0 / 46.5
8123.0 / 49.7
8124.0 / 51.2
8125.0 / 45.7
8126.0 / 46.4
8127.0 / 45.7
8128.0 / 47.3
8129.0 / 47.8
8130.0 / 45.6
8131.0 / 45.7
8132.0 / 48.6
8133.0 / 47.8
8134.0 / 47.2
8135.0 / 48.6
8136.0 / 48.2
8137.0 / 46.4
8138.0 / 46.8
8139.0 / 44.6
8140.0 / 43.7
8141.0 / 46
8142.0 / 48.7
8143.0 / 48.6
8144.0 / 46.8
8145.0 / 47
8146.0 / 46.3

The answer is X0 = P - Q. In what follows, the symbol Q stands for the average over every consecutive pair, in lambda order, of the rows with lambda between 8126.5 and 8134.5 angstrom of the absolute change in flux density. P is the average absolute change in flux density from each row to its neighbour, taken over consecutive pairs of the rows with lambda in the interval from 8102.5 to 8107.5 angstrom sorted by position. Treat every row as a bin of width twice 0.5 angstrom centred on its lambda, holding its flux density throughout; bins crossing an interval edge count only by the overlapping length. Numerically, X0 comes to 1.7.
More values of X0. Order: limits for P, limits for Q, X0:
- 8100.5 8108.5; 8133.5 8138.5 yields 1.2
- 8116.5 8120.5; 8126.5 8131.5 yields 0.0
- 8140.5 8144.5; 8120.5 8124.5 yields -0.2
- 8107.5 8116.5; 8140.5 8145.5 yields -0.3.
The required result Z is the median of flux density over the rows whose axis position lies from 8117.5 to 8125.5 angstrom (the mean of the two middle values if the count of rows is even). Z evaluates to 47.0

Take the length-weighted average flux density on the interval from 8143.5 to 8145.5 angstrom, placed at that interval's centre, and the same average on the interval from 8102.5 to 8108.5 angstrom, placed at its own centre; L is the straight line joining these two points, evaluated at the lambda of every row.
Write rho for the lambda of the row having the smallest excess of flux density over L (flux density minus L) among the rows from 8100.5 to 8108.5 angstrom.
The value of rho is 8106.0 angstrom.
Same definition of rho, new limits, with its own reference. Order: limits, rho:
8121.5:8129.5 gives 8125.0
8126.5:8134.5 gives 8130.0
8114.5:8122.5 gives 8115.0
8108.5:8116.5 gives 8115.0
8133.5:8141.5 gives 8140.0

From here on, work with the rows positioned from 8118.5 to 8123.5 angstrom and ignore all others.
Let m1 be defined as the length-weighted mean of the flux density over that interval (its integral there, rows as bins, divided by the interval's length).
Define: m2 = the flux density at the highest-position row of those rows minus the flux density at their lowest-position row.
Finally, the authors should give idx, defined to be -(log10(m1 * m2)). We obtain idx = -2.09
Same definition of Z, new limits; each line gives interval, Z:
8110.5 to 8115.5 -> 46.7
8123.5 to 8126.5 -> 46.4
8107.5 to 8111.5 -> 46.7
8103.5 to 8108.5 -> 46.7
